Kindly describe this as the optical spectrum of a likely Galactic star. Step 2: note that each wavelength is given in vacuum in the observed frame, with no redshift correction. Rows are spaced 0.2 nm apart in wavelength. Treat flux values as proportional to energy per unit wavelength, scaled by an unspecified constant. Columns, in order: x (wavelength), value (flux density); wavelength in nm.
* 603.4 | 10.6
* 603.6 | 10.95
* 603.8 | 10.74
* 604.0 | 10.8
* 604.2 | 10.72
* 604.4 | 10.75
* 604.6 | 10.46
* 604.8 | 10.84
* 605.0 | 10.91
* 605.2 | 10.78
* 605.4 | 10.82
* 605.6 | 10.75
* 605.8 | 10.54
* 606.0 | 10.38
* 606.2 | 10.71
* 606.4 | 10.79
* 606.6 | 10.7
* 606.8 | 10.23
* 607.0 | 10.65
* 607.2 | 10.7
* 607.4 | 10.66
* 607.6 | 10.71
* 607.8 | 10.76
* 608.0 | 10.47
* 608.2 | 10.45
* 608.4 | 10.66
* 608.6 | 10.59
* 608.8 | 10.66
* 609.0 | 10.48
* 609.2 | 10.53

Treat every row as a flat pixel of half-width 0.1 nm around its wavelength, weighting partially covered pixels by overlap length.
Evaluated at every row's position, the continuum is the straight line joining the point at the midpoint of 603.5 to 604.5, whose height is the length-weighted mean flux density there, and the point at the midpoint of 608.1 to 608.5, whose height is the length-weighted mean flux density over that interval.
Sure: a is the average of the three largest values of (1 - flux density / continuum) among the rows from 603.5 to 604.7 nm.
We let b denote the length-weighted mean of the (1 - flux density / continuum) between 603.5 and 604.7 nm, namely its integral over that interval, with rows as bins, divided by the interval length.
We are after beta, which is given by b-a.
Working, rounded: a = 0.013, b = 0.005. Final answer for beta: -0.0085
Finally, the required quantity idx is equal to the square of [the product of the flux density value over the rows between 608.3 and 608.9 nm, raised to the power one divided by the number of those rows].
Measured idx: 113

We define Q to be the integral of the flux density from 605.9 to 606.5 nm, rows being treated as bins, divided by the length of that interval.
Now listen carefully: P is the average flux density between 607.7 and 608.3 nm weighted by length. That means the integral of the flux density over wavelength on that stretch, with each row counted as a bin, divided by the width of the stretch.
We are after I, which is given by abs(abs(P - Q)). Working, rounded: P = 10.6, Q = 10.6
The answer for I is 0.07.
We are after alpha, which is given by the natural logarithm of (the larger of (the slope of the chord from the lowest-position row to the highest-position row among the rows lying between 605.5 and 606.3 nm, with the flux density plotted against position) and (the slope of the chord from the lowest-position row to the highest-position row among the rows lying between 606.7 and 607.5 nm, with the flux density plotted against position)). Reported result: -0.3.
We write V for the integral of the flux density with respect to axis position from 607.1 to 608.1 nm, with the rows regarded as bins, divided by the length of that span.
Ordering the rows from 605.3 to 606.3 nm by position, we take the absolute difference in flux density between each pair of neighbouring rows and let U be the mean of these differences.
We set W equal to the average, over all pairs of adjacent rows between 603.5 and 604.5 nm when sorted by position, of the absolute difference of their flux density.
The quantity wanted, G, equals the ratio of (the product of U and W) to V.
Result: 0.0017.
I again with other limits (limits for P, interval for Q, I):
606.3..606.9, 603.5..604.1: 0.26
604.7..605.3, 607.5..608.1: 0.20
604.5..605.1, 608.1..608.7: 0.17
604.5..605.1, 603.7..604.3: 0.02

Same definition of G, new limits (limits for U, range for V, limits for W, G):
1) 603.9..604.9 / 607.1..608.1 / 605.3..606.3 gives 0.0035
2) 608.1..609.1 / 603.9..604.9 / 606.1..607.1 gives 0.0033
